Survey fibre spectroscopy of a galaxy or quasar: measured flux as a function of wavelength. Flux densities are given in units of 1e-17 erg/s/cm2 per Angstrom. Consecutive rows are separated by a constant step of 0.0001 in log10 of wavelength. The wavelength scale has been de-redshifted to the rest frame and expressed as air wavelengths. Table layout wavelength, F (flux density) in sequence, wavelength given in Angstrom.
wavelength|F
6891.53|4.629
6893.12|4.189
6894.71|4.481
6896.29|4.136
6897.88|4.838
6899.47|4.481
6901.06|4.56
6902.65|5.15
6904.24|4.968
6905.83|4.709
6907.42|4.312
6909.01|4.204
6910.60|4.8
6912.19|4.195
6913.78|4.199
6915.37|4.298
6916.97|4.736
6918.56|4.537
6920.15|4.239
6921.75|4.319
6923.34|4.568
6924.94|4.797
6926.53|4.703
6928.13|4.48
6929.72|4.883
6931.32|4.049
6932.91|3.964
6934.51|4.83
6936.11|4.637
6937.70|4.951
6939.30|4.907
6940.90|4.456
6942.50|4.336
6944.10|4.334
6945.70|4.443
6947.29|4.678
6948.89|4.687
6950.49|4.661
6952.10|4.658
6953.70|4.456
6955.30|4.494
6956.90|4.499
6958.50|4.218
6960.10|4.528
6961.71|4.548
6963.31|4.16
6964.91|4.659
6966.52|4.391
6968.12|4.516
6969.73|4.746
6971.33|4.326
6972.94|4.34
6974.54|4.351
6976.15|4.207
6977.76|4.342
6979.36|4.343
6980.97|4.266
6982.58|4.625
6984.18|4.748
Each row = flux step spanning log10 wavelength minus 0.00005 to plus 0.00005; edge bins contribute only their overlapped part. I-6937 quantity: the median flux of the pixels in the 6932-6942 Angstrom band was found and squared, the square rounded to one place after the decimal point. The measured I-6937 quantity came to 22.4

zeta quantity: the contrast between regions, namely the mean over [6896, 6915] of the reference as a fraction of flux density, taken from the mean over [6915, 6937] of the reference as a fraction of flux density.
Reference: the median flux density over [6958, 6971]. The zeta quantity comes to 0.008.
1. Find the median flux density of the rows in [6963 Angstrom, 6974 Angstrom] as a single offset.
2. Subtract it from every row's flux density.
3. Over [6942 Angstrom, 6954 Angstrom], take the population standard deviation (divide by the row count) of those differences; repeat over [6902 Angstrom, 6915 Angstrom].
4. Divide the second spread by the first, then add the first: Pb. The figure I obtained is 2.6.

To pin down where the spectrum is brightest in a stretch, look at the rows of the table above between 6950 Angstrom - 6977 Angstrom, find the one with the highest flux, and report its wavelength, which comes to 6969.73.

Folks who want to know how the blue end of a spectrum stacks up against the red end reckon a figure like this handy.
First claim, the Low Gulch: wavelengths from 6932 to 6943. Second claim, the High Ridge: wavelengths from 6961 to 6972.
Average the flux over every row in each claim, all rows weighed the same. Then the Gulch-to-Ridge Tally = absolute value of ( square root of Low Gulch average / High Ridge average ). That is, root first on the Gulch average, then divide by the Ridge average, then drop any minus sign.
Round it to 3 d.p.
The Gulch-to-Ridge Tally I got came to 0.478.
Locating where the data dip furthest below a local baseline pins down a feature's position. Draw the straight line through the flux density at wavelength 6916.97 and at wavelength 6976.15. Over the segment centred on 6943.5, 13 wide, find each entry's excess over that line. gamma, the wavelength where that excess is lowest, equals 6942.50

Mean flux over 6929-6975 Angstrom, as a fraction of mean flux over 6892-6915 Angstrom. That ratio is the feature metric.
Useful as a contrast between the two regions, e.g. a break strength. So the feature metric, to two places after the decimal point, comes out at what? 1.00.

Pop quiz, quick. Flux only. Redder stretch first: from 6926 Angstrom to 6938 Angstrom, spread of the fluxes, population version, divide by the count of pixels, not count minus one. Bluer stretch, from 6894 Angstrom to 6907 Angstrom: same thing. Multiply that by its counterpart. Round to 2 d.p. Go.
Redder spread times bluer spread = 0.10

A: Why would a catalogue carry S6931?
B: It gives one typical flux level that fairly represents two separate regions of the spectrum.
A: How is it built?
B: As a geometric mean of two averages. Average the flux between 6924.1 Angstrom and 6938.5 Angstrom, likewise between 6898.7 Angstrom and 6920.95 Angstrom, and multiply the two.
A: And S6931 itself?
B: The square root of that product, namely 4.56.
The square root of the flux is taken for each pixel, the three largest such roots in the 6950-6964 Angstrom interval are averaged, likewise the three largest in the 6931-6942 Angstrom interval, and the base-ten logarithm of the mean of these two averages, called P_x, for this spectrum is 0.339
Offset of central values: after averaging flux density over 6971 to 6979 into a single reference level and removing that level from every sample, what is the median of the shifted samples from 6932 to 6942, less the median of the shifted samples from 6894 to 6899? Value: 0.25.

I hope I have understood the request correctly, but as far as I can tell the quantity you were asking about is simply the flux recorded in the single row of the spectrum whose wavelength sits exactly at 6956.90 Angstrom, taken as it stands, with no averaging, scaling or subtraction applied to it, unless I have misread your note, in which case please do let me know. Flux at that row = 4.499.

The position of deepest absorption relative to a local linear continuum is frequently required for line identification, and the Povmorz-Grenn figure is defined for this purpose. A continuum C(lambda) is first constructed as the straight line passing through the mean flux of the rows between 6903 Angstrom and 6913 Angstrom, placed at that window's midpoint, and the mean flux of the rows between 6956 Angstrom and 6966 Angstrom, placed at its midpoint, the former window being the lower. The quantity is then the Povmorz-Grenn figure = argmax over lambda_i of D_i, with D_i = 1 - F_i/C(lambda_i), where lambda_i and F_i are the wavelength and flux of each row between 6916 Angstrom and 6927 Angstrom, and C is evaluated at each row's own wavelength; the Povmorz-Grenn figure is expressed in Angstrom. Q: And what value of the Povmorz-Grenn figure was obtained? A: 6920.15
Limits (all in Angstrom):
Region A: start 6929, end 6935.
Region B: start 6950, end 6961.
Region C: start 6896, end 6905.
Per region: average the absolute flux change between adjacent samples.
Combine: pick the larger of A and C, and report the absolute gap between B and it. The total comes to 0.46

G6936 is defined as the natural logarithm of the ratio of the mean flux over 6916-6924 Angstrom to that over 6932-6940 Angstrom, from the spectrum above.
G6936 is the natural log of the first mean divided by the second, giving -0.039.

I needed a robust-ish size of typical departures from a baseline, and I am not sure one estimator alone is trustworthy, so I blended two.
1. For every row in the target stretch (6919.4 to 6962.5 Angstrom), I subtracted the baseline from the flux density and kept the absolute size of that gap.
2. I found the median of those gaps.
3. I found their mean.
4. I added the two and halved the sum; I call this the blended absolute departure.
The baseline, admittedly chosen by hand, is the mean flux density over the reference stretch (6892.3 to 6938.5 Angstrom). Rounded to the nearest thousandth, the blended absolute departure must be 0.178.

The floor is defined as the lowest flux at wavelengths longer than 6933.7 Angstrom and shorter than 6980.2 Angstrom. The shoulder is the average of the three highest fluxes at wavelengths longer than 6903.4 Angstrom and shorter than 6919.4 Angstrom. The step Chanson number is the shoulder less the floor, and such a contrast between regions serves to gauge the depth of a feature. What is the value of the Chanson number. 0.67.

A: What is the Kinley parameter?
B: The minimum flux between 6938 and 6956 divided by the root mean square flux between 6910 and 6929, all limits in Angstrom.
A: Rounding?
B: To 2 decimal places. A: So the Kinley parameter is 0.96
